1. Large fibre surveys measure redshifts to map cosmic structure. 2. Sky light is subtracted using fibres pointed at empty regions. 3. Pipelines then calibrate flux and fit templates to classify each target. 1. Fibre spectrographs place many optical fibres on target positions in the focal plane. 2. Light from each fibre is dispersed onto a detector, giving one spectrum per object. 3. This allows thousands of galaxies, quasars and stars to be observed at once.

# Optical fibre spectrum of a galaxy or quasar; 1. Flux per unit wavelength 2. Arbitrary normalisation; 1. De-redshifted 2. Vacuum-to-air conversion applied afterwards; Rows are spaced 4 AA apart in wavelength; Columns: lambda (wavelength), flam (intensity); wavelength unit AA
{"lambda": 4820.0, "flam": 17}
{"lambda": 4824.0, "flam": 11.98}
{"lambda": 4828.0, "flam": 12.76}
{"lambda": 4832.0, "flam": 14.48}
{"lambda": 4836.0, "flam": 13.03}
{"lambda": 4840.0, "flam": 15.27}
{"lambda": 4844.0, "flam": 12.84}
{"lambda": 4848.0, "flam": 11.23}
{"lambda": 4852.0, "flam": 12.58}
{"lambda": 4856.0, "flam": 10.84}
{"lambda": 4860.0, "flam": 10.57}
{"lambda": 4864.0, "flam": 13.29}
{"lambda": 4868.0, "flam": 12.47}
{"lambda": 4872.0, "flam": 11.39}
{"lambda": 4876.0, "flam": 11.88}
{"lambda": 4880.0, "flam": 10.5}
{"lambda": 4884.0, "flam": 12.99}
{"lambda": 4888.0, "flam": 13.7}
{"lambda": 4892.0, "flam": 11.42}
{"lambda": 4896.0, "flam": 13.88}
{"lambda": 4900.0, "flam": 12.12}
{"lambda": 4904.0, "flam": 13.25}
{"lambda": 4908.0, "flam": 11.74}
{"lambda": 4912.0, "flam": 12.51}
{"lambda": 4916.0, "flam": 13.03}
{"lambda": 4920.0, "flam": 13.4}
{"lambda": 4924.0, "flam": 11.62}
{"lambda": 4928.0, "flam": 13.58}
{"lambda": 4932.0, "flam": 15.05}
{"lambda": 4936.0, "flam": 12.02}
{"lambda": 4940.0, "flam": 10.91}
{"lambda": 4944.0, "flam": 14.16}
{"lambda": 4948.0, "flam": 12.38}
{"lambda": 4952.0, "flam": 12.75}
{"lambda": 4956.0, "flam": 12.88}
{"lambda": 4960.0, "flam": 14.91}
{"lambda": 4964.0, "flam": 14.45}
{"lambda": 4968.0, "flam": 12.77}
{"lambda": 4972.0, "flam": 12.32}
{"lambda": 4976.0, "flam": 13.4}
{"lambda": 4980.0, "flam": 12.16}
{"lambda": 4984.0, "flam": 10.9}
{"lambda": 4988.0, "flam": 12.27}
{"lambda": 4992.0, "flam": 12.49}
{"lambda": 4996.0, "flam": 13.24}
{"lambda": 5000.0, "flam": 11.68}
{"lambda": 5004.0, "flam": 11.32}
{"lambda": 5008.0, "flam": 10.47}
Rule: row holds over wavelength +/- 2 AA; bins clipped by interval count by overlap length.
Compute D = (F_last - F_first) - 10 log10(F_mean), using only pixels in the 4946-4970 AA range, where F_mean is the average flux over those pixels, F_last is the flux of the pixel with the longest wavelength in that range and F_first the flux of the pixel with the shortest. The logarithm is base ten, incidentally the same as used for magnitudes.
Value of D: -10.9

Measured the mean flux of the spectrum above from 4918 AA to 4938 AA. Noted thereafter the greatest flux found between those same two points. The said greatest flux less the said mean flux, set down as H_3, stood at 1.9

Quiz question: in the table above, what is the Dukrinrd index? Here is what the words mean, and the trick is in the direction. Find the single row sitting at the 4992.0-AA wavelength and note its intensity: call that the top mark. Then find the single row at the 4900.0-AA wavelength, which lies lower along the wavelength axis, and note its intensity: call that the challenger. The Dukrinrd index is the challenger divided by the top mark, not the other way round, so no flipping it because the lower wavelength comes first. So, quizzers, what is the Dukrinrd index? 0.970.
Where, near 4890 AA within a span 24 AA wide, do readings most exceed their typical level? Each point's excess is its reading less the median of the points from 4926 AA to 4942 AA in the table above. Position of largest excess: 4896.0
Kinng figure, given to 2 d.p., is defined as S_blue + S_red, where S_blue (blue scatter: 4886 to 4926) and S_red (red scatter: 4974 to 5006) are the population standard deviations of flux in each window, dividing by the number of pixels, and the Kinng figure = 1.68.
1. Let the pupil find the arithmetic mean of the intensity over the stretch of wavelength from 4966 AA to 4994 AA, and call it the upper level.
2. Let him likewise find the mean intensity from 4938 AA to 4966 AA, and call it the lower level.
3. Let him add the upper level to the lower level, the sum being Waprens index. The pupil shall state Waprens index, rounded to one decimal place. 25.5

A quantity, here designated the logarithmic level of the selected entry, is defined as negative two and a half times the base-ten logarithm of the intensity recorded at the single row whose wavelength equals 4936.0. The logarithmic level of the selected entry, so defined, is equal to -2.700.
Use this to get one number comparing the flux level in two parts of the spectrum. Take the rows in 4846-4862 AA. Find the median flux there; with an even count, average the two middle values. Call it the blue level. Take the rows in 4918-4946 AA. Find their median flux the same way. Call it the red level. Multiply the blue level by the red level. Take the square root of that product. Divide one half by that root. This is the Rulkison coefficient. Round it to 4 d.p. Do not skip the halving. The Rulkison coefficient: 0.0411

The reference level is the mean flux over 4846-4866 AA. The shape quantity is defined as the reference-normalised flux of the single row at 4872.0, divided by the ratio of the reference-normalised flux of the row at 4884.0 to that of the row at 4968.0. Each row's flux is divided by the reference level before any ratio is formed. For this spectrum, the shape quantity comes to 0.96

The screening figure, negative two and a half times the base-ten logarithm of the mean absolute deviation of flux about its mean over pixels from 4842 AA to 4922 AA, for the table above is 0.13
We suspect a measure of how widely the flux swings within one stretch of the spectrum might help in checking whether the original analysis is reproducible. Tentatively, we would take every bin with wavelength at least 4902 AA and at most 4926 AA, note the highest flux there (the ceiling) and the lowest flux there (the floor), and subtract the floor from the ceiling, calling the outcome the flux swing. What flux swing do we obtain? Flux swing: 1.8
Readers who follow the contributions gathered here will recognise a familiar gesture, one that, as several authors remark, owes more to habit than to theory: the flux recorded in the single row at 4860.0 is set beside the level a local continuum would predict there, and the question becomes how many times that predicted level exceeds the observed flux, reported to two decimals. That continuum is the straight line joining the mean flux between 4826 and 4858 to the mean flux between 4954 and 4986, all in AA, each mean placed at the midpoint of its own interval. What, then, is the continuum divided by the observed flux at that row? 1.22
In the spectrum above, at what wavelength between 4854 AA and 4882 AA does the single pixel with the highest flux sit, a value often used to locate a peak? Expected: 4864.0 AA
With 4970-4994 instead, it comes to 4976.0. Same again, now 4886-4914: 4896.0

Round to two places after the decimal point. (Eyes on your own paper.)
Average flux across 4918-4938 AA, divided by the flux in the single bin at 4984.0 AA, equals 1.20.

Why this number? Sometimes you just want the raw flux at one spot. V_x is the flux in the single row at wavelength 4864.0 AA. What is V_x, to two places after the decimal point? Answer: 13.29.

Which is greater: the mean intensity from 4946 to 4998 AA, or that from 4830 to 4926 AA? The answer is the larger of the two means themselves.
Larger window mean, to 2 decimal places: 12.84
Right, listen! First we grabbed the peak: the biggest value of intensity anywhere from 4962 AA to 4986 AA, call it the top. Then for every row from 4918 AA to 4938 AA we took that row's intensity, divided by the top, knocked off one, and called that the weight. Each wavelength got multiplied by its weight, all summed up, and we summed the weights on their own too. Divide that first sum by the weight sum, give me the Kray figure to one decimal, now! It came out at 4927.6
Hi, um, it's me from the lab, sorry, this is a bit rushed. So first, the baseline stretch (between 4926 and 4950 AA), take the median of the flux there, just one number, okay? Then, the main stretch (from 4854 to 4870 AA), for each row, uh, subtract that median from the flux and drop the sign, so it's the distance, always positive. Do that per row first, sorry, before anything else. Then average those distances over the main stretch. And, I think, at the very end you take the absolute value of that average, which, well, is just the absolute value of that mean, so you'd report 1.3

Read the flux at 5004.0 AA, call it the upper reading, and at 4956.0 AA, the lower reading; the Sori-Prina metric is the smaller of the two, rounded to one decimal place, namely 11.3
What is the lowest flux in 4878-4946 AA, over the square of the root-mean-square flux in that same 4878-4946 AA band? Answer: 0.065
